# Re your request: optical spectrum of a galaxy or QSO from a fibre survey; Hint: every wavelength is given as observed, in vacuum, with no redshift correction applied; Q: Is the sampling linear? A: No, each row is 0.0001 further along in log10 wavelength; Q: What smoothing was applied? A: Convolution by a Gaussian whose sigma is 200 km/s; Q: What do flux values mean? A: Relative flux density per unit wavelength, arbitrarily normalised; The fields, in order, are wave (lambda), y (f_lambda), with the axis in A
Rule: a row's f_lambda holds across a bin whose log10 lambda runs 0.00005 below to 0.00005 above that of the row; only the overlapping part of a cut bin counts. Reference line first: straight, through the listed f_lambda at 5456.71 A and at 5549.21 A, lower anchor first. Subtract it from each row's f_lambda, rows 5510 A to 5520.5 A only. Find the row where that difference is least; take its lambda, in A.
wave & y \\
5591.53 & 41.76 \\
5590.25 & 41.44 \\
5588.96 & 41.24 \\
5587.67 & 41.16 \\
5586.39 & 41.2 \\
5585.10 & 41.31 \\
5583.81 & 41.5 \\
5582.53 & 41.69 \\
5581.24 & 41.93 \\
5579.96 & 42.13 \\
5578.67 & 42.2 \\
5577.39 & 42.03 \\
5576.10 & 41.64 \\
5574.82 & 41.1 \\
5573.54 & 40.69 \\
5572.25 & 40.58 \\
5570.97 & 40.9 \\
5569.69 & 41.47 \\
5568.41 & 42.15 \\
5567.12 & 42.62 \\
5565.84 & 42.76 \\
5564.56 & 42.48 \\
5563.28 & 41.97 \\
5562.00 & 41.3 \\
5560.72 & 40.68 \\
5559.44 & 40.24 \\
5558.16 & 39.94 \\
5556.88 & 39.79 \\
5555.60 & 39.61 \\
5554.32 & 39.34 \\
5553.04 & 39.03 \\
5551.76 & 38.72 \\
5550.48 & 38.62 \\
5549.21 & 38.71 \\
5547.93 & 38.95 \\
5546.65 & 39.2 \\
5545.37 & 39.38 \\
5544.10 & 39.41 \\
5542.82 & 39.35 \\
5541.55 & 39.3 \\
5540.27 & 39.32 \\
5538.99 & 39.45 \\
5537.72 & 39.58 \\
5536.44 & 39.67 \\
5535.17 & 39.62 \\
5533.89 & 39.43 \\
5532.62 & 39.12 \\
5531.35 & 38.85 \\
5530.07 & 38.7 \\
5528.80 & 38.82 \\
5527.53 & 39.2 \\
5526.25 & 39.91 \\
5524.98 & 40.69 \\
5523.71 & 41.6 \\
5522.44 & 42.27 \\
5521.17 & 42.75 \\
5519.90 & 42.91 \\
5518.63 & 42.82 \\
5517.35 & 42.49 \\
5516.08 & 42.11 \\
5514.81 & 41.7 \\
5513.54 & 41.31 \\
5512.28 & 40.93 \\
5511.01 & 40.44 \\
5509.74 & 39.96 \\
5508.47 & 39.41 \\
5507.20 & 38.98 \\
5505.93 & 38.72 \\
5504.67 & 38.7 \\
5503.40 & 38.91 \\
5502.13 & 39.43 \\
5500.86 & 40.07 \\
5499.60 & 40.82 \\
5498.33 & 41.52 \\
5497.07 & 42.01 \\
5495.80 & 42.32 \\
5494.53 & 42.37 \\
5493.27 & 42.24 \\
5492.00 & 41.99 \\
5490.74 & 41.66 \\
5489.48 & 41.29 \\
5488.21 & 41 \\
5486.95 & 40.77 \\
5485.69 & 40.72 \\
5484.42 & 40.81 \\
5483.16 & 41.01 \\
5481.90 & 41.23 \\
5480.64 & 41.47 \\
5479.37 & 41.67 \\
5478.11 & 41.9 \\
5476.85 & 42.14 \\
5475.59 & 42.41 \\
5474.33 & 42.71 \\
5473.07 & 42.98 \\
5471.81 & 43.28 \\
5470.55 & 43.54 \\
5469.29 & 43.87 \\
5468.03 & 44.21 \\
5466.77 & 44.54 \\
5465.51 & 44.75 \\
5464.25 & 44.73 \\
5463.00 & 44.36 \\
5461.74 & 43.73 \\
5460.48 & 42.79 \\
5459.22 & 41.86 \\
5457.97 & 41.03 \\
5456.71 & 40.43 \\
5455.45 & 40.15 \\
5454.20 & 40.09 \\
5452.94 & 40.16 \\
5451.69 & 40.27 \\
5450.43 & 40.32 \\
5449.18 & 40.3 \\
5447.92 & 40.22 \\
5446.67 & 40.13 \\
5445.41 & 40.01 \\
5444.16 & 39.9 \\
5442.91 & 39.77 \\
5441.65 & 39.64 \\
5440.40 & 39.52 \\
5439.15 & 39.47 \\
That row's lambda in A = 5511.01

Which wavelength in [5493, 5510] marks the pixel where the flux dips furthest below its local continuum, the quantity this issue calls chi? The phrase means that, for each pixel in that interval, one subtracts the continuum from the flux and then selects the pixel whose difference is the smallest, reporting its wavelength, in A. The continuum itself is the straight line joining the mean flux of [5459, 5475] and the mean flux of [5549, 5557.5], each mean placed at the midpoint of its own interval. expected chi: 5504.67 A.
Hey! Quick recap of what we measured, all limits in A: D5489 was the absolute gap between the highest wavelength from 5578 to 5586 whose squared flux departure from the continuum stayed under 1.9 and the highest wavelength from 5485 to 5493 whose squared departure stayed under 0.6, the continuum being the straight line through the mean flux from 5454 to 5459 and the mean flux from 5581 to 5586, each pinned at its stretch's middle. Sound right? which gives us 95.6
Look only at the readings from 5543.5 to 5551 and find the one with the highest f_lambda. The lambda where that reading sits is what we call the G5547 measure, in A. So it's 5544.10 A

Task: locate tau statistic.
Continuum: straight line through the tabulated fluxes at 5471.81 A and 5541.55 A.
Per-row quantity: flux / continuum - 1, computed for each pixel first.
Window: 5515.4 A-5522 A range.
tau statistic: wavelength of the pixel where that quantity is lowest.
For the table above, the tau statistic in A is 5516.08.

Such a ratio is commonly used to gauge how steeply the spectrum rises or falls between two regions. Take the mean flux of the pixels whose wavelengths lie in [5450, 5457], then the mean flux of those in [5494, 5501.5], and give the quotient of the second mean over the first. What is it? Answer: 1.03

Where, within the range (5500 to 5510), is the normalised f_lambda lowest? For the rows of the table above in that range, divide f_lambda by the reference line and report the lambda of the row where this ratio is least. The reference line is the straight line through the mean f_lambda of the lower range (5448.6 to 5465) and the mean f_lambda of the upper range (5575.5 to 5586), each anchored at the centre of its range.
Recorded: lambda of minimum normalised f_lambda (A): 5504.67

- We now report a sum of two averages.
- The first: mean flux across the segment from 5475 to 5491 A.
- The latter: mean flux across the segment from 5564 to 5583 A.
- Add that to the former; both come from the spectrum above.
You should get 83.1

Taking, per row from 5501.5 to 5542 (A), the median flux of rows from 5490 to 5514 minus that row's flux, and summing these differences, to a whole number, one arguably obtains 19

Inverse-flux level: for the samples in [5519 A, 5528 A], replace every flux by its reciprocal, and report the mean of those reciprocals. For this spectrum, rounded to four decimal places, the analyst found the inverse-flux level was 0.0242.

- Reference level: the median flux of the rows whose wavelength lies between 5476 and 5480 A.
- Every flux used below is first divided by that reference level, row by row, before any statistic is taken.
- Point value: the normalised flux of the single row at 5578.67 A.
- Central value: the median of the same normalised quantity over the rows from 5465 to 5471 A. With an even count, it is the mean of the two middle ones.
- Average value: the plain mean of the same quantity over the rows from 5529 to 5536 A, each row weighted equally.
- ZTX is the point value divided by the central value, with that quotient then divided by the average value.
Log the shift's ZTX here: 1.02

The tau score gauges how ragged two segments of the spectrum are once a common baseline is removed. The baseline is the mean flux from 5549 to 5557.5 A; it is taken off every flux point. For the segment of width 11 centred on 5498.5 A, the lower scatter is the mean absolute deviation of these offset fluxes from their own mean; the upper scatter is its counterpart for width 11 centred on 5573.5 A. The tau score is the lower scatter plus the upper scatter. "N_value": 1.66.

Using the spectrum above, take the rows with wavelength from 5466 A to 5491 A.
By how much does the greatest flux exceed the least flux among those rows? 3.8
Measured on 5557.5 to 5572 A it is 2.8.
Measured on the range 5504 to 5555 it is 4.3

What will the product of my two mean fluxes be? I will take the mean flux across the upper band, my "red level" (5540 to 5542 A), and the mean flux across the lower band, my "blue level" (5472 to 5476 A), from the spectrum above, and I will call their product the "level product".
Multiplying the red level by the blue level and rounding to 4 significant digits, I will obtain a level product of 1679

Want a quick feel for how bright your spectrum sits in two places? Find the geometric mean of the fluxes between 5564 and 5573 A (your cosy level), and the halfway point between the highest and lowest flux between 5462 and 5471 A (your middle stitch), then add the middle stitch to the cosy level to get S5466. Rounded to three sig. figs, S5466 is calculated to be 86.0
